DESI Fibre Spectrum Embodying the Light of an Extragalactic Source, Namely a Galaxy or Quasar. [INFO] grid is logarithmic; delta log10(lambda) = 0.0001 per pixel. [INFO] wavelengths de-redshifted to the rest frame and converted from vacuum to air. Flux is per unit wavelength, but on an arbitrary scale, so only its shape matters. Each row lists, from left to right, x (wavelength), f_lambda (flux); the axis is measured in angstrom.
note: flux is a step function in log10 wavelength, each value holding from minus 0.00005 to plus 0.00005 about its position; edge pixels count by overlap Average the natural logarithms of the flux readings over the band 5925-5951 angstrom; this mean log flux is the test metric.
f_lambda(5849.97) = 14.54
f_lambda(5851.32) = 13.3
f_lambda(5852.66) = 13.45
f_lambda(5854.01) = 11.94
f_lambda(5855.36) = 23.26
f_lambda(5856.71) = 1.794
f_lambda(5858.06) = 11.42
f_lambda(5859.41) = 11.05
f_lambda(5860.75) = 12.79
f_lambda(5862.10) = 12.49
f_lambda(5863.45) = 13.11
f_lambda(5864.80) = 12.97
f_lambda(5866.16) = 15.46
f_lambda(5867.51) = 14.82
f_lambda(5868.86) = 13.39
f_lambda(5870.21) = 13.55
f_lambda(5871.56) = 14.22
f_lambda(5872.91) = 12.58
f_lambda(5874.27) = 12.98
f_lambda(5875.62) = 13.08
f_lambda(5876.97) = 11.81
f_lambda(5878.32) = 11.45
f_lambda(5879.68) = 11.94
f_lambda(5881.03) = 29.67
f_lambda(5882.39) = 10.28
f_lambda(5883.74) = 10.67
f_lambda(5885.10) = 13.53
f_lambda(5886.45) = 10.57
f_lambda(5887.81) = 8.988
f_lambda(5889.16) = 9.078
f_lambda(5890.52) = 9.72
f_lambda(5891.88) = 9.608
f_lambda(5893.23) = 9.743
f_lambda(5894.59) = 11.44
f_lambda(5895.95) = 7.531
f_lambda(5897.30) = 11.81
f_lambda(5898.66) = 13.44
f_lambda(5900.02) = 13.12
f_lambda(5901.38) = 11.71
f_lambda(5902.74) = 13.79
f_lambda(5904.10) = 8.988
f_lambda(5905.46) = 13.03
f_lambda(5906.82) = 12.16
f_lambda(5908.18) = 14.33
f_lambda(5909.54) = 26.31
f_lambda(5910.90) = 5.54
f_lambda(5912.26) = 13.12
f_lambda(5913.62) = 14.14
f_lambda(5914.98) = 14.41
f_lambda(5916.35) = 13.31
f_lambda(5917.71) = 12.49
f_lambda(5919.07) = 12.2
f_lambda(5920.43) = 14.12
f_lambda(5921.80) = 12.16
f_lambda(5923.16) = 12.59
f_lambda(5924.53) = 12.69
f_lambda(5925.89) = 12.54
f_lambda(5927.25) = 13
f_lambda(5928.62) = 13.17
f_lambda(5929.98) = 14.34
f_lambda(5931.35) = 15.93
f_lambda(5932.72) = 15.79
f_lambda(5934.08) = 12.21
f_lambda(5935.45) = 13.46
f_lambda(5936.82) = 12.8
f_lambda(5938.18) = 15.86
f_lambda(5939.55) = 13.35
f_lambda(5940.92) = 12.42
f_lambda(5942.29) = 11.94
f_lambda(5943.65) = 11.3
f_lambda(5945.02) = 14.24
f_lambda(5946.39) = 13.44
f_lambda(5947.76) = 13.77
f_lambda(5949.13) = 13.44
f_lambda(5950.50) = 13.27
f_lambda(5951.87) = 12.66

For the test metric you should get 2.60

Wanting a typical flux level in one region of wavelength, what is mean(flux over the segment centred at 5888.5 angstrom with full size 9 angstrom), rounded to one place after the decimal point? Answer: 10.2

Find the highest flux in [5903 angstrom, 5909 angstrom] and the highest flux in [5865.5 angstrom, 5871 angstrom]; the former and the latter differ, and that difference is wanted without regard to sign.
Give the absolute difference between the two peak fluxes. 1.1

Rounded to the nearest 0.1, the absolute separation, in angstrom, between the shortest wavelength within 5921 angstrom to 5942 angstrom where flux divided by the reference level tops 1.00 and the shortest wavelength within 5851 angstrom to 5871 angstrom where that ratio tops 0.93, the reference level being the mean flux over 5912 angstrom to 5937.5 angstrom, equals 78.7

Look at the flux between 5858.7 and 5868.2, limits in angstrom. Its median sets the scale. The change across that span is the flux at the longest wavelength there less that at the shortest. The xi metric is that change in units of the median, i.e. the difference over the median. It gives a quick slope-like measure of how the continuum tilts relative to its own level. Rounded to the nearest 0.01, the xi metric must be 0.29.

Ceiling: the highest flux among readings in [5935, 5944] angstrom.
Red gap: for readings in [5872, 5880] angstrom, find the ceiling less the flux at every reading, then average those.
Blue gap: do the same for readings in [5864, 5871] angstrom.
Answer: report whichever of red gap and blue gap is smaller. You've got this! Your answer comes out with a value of 1.8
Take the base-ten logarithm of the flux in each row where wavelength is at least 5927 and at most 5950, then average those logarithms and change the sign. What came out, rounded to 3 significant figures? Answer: -1.13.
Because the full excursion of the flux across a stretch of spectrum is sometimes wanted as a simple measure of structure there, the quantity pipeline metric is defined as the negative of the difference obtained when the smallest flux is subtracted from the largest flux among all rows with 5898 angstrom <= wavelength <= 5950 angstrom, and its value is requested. -20.8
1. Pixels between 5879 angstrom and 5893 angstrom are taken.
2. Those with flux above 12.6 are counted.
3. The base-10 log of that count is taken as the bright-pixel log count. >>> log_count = 0.30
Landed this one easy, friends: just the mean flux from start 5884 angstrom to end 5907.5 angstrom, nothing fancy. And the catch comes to 11.1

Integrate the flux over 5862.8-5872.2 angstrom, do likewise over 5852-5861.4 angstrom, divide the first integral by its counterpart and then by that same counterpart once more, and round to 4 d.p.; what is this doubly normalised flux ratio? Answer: 0.0099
